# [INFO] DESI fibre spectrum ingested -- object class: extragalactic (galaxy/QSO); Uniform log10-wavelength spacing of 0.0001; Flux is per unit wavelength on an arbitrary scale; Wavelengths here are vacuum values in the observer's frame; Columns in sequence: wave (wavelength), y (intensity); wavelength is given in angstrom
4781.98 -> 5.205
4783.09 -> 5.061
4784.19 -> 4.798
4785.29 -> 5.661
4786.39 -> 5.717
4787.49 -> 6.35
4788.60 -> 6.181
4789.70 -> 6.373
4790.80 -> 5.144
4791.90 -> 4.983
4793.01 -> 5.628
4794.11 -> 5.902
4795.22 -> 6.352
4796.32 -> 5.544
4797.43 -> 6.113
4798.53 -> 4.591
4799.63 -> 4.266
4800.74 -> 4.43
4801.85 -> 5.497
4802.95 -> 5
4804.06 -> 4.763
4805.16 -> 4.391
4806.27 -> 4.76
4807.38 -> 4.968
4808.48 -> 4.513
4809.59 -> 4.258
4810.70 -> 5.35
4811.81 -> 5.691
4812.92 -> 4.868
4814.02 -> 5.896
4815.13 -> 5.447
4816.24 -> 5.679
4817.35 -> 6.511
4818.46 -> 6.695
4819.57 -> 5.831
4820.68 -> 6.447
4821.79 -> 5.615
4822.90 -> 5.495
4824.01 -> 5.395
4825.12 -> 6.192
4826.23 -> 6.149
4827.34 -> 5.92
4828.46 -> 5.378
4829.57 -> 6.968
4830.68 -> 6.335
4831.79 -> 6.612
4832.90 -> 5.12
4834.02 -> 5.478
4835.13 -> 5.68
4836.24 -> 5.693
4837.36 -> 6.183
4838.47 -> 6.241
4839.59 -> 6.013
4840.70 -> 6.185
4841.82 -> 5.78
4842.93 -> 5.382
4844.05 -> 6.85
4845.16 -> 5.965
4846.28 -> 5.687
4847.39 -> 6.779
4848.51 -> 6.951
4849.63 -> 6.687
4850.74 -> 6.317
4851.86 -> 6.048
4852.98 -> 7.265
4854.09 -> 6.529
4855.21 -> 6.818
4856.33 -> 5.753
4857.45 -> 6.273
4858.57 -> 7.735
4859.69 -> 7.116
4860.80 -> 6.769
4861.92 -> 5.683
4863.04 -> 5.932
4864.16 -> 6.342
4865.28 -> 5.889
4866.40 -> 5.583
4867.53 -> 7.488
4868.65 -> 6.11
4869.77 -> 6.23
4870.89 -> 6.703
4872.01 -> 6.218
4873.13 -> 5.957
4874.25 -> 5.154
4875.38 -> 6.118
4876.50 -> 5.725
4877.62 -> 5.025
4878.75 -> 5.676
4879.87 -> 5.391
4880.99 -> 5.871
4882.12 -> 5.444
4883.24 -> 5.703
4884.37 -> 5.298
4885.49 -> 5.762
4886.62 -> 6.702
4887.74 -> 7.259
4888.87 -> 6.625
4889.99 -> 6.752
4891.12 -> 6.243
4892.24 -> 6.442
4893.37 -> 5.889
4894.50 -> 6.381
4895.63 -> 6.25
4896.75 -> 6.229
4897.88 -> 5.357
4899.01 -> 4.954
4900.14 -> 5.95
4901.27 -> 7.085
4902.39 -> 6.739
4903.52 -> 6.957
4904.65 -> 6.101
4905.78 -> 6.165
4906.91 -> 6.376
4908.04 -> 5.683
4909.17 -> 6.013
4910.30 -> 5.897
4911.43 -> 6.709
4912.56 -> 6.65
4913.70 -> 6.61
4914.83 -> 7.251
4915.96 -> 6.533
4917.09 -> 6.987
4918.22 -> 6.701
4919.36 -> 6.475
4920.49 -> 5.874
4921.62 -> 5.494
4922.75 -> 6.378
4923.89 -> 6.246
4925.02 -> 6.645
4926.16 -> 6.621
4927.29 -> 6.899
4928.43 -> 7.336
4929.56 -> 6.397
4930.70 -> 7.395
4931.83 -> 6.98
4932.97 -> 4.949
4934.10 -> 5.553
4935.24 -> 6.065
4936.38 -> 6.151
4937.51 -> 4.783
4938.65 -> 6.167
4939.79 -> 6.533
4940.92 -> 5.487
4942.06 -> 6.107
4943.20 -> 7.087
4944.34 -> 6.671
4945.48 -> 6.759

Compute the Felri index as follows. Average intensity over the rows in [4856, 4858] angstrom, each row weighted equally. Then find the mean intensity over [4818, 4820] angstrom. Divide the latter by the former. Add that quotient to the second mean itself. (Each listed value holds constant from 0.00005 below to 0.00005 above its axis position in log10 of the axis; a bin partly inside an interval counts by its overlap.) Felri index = 7.3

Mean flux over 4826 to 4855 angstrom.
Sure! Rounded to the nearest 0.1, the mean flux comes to 6.2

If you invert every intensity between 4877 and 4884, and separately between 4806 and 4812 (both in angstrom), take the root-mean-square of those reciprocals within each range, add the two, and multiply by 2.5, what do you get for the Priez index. 0.97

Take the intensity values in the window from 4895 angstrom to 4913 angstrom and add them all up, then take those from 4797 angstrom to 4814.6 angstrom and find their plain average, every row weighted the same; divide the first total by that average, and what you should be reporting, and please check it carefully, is 20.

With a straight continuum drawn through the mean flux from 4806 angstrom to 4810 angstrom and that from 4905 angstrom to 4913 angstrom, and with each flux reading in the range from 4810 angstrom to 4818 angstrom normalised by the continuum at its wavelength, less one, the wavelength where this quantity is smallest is 4812.92 angstrom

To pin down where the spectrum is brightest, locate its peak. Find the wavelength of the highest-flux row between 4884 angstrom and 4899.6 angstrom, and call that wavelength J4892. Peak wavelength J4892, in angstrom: 4887.74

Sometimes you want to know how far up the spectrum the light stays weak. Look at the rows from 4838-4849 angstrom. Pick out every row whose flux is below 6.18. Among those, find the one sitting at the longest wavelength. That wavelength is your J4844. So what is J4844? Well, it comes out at 4846.28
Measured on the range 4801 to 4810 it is 4809.59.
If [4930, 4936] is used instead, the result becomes 4935.24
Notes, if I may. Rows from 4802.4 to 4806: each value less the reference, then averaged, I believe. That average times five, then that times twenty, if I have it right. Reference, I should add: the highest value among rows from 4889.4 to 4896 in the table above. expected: -203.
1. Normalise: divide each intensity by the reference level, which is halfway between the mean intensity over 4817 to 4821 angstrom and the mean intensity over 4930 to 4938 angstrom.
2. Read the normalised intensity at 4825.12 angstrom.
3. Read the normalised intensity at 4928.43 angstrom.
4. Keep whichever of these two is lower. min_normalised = 1.00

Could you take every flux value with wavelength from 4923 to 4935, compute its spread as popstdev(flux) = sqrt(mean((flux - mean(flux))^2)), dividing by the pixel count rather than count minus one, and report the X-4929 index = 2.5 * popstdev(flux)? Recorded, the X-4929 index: 1.820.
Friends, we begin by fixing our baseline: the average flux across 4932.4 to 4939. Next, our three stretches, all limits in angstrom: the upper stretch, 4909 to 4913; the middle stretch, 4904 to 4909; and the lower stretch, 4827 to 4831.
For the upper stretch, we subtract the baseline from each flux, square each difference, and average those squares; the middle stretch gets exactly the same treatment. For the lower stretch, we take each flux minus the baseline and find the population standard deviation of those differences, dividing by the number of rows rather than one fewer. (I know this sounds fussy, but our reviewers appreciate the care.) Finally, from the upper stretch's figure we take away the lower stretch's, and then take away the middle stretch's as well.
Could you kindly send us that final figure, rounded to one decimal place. -0.2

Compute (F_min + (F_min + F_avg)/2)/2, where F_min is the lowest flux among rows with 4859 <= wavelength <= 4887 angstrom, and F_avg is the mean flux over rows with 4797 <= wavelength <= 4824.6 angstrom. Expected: 5.09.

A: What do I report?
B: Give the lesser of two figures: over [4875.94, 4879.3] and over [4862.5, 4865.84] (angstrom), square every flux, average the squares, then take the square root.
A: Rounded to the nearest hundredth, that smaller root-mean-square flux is 5.48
